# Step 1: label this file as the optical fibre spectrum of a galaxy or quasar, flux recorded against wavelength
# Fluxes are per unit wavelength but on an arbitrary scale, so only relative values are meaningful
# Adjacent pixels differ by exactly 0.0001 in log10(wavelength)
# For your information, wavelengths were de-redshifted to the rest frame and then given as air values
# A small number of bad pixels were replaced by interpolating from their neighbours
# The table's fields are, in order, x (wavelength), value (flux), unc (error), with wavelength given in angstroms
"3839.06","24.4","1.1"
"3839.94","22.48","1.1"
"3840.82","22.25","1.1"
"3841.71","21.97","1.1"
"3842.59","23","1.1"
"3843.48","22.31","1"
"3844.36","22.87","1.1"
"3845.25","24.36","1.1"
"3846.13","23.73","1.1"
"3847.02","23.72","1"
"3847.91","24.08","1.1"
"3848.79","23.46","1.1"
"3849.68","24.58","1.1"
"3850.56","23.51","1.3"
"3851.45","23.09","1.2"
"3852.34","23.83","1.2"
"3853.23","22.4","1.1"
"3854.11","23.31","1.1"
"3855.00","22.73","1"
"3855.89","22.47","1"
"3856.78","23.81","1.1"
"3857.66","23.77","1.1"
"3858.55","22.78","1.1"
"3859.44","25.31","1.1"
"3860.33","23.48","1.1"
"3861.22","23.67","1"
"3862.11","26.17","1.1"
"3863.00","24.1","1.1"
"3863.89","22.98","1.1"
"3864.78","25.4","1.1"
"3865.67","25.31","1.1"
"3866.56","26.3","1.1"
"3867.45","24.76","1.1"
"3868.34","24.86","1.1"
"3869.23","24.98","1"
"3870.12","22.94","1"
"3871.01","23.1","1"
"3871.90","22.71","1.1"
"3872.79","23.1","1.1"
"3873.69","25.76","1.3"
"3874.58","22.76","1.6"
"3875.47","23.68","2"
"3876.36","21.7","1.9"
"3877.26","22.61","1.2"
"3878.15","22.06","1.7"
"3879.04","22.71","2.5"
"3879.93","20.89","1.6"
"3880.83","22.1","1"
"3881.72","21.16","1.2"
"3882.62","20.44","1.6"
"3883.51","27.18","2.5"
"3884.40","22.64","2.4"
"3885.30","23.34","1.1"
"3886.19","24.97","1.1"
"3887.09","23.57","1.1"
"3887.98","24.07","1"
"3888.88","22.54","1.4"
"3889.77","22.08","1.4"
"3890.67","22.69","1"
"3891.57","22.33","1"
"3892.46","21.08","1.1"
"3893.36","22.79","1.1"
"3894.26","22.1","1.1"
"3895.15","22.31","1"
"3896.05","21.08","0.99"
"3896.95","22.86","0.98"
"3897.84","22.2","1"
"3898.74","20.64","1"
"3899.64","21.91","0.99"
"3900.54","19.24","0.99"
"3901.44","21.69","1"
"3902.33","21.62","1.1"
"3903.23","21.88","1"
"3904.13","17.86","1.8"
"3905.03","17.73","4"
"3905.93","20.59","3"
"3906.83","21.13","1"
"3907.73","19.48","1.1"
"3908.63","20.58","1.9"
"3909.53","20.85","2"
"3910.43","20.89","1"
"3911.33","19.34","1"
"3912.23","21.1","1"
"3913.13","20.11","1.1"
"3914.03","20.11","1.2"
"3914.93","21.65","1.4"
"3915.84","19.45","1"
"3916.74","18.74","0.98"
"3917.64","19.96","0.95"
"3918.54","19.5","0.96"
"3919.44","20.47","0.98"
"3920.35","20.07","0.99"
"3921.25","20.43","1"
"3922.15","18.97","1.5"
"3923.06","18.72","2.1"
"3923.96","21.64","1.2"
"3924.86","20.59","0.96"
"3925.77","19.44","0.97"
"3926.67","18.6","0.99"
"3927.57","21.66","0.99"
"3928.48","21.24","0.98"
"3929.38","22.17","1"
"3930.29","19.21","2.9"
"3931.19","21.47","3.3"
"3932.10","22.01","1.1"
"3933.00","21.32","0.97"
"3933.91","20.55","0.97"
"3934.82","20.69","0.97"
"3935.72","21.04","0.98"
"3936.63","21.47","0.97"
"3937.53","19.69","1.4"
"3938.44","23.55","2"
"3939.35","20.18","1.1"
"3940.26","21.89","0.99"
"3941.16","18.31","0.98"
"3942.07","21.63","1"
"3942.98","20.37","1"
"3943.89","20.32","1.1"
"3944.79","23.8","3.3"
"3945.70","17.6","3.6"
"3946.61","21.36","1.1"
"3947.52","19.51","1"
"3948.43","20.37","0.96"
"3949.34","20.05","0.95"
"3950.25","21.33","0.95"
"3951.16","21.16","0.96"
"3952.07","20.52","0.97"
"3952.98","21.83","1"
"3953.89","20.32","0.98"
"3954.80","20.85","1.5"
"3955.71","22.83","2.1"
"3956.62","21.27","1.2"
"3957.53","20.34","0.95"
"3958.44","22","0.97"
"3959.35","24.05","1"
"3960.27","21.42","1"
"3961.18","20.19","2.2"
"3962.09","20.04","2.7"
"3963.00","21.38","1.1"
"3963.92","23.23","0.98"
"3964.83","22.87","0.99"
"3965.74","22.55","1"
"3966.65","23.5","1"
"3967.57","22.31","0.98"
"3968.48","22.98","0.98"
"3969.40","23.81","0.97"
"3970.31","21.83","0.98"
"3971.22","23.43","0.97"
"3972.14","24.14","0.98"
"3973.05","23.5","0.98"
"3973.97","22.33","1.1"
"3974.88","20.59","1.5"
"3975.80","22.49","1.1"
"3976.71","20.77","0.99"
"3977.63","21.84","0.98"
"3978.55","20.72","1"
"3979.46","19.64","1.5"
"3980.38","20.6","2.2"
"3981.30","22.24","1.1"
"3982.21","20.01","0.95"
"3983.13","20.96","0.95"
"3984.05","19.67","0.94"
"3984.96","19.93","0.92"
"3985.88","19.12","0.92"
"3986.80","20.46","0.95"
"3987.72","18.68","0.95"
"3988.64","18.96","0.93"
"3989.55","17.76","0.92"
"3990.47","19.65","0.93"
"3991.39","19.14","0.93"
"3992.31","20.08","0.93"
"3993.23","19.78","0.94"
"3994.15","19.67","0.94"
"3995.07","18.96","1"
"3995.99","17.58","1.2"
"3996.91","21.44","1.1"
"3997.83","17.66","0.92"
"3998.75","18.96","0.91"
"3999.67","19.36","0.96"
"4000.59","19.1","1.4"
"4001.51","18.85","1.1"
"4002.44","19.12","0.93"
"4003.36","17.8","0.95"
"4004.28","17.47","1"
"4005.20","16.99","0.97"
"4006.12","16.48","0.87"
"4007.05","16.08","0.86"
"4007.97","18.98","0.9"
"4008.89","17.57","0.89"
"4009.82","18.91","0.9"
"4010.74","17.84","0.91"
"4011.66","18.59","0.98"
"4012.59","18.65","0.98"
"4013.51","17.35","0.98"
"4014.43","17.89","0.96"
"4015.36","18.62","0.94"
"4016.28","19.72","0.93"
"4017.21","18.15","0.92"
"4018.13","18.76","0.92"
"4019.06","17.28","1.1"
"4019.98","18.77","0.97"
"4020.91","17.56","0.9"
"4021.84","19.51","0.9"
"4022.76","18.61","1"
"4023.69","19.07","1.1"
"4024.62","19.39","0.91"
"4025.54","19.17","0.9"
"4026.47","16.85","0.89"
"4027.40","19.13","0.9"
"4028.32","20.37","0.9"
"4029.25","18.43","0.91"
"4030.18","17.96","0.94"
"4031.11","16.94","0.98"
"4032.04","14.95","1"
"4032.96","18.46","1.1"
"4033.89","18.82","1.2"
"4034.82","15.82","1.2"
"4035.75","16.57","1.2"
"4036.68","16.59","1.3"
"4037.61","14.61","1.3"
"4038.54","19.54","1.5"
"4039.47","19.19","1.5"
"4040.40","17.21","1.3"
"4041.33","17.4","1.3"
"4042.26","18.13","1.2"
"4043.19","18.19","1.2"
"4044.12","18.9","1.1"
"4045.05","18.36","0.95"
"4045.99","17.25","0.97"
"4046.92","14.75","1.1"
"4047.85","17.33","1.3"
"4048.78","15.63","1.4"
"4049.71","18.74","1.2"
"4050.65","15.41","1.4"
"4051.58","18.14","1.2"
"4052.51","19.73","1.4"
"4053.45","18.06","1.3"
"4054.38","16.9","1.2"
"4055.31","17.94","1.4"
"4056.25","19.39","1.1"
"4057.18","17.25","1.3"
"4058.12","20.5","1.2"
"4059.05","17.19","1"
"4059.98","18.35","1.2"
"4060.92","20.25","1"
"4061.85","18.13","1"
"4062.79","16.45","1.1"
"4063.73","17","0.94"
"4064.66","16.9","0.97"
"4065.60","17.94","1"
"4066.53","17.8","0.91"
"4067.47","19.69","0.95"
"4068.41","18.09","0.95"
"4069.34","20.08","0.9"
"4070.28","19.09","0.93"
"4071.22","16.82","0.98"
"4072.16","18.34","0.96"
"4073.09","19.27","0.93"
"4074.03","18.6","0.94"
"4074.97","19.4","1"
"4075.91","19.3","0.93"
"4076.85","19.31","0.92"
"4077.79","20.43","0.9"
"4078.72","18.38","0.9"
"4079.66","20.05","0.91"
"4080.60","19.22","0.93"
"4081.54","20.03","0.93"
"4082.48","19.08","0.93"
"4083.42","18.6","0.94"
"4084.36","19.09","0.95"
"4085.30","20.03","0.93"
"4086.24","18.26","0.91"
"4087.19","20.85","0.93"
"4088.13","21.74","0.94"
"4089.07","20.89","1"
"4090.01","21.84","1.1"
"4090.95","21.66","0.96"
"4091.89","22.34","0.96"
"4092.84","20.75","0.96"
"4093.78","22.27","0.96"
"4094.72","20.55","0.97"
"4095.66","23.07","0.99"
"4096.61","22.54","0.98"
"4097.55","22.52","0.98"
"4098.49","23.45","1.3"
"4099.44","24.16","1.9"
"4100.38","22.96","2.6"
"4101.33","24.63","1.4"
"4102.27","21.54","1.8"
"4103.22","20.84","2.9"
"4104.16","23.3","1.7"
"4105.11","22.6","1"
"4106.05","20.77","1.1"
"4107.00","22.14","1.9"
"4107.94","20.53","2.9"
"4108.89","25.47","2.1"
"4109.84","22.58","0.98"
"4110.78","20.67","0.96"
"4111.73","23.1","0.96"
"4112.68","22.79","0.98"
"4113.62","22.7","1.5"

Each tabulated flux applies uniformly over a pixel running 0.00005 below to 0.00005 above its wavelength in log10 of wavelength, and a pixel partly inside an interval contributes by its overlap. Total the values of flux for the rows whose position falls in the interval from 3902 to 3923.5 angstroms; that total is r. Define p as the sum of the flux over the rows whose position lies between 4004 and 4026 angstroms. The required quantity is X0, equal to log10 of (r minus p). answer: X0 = 1.64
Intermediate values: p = 437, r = 481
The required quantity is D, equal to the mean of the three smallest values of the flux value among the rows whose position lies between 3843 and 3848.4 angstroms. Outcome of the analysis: 23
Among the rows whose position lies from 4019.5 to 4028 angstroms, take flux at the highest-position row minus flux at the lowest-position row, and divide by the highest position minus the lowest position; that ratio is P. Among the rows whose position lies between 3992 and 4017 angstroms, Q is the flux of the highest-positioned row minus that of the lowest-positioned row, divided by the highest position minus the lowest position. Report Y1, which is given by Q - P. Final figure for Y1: -0.06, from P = 0.0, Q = -0.02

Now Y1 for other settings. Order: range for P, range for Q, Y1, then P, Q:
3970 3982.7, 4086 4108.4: 0.26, -0.2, 0.10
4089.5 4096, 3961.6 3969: 0.24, 0.2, 0.46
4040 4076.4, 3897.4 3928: -0.08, 0.1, -0.02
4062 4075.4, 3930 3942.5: -0.04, 0.2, 0.21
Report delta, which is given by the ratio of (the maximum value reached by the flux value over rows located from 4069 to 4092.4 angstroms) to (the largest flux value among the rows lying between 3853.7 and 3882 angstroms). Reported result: 0.85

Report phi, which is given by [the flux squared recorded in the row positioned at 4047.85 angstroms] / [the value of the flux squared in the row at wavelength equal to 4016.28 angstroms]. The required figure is 0.77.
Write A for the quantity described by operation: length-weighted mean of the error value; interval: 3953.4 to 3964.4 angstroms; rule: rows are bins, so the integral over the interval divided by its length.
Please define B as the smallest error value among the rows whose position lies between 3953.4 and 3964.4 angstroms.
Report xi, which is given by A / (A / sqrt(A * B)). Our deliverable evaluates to 1.15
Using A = 1.4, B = 0.95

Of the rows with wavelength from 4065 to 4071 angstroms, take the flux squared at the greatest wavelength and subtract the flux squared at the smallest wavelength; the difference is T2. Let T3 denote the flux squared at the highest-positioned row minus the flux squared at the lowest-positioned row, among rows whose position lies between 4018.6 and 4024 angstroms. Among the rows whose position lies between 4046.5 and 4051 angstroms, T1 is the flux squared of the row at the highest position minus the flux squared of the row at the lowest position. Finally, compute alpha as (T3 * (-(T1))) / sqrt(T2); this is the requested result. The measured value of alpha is -198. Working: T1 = 20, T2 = 43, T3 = 65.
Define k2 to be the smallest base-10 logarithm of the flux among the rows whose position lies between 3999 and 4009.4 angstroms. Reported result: 1.21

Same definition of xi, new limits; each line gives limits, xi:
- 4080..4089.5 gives 0.92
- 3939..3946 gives 1.25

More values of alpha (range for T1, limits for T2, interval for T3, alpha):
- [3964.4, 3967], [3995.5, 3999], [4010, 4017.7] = -46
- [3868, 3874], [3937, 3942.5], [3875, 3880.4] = 633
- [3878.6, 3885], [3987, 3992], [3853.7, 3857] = 18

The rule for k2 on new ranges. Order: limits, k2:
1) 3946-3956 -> 1.29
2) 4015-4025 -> 1.24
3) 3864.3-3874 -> 1.36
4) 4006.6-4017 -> 1.21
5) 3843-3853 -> 1.35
